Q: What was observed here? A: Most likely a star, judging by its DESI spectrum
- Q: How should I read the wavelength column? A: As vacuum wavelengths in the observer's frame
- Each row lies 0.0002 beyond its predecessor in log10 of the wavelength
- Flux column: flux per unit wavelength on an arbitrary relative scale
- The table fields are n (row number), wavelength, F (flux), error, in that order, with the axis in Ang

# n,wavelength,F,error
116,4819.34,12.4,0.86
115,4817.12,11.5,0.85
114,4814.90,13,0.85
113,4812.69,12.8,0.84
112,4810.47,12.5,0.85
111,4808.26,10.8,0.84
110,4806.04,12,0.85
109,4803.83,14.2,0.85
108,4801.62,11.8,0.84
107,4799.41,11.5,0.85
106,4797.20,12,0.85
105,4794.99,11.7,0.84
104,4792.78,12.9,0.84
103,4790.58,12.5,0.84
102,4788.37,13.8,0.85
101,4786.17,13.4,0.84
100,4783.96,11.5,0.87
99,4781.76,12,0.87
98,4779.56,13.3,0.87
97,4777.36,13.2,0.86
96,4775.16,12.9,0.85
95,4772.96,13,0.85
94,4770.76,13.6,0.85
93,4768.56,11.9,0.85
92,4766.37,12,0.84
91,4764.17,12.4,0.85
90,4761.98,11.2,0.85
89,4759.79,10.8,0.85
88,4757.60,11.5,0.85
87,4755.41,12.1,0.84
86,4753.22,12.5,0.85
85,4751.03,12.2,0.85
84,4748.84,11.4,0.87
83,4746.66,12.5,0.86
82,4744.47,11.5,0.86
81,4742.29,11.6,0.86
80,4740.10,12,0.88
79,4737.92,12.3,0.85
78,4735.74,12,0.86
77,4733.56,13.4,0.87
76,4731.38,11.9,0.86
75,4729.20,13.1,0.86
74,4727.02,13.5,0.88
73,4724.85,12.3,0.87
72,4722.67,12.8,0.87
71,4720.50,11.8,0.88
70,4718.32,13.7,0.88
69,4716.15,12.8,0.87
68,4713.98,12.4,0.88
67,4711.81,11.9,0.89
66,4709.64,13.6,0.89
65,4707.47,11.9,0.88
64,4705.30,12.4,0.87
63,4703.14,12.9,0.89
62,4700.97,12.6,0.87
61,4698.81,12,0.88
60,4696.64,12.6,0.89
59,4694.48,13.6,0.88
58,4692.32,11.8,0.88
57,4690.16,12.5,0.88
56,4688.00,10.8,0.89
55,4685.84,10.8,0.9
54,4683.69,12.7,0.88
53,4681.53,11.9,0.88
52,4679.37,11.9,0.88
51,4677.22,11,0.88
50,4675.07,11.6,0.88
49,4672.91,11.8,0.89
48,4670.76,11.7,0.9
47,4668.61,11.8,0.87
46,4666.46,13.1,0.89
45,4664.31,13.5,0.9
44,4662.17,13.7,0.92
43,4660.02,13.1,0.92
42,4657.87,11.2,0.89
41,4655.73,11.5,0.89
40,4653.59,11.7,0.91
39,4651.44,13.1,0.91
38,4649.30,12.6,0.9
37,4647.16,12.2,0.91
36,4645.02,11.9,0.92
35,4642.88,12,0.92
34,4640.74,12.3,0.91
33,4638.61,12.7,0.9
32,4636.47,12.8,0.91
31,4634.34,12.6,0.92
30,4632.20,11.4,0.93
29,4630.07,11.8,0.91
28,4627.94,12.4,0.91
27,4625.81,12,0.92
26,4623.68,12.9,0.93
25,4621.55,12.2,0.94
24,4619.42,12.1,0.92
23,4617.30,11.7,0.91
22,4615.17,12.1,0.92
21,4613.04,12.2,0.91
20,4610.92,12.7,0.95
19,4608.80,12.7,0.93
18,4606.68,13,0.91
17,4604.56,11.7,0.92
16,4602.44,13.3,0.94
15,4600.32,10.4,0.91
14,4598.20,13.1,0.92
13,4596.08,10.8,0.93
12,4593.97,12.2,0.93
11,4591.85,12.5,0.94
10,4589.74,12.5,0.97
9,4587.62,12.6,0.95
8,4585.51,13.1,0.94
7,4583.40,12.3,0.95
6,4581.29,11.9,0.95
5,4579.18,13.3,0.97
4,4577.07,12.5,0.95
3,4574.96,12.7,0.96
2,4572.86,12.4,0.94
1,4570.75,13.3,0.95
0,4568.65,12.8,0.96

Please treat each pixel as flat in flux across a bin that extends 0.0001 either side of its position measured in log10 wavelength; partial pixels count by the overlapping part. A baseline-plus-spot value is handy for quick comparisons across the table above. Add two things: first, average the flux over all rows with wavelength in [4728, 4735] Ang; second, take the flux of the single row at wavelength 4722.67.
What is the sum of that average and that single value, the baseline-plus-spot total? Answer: 25.6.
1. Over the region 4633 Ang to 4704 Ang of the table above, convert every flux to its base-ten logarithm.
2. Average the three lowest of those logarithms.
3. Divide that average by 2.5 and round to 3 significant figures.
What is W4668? 0.414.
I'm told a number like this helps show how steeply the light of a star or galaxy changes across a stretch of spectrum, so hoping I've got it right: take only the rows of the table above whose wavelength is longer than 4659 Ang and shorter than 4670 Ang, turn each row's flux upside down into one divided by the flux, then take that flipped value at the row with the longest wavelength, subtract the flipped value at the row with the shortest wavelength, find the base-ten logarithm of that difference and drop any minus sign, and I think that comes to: 2.08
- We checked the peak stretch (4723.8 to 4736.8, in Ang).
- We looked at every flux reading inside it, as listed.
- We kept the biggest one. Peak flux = 13.5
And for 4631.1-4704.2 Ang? 13.7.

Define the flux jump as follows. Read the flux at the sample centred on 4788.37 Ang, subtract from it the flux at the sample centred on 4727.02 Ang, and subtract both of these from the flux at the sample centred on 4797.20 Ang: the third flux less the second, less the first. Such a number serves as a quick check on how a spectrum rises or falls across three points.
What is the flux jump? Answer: -15.3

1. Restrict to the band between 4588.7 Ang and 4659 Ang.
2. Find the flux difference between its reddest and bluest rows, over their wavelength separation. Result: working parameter -0.02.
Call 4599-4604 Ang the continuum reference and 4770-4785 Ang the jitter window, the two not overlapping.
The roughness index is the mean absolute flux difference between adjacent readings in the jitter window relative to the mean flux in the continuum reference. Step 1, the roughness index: 0.041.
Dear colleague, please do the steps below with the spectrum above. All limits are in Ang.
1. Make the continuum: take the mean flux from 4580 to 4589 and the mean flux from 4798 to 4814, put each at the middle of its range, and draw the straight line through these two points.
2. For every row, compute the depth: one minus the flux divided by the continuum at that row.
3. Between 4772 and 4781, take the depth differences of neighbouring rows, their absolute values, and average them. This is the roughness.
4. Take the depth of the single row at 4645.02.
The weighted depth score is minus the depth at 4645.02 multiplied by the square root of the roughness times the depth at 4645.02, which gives -0.0010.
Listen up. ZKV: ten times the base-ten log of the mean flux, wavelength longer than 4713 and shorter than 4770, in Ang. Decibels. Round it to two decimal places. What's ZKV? 10.87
